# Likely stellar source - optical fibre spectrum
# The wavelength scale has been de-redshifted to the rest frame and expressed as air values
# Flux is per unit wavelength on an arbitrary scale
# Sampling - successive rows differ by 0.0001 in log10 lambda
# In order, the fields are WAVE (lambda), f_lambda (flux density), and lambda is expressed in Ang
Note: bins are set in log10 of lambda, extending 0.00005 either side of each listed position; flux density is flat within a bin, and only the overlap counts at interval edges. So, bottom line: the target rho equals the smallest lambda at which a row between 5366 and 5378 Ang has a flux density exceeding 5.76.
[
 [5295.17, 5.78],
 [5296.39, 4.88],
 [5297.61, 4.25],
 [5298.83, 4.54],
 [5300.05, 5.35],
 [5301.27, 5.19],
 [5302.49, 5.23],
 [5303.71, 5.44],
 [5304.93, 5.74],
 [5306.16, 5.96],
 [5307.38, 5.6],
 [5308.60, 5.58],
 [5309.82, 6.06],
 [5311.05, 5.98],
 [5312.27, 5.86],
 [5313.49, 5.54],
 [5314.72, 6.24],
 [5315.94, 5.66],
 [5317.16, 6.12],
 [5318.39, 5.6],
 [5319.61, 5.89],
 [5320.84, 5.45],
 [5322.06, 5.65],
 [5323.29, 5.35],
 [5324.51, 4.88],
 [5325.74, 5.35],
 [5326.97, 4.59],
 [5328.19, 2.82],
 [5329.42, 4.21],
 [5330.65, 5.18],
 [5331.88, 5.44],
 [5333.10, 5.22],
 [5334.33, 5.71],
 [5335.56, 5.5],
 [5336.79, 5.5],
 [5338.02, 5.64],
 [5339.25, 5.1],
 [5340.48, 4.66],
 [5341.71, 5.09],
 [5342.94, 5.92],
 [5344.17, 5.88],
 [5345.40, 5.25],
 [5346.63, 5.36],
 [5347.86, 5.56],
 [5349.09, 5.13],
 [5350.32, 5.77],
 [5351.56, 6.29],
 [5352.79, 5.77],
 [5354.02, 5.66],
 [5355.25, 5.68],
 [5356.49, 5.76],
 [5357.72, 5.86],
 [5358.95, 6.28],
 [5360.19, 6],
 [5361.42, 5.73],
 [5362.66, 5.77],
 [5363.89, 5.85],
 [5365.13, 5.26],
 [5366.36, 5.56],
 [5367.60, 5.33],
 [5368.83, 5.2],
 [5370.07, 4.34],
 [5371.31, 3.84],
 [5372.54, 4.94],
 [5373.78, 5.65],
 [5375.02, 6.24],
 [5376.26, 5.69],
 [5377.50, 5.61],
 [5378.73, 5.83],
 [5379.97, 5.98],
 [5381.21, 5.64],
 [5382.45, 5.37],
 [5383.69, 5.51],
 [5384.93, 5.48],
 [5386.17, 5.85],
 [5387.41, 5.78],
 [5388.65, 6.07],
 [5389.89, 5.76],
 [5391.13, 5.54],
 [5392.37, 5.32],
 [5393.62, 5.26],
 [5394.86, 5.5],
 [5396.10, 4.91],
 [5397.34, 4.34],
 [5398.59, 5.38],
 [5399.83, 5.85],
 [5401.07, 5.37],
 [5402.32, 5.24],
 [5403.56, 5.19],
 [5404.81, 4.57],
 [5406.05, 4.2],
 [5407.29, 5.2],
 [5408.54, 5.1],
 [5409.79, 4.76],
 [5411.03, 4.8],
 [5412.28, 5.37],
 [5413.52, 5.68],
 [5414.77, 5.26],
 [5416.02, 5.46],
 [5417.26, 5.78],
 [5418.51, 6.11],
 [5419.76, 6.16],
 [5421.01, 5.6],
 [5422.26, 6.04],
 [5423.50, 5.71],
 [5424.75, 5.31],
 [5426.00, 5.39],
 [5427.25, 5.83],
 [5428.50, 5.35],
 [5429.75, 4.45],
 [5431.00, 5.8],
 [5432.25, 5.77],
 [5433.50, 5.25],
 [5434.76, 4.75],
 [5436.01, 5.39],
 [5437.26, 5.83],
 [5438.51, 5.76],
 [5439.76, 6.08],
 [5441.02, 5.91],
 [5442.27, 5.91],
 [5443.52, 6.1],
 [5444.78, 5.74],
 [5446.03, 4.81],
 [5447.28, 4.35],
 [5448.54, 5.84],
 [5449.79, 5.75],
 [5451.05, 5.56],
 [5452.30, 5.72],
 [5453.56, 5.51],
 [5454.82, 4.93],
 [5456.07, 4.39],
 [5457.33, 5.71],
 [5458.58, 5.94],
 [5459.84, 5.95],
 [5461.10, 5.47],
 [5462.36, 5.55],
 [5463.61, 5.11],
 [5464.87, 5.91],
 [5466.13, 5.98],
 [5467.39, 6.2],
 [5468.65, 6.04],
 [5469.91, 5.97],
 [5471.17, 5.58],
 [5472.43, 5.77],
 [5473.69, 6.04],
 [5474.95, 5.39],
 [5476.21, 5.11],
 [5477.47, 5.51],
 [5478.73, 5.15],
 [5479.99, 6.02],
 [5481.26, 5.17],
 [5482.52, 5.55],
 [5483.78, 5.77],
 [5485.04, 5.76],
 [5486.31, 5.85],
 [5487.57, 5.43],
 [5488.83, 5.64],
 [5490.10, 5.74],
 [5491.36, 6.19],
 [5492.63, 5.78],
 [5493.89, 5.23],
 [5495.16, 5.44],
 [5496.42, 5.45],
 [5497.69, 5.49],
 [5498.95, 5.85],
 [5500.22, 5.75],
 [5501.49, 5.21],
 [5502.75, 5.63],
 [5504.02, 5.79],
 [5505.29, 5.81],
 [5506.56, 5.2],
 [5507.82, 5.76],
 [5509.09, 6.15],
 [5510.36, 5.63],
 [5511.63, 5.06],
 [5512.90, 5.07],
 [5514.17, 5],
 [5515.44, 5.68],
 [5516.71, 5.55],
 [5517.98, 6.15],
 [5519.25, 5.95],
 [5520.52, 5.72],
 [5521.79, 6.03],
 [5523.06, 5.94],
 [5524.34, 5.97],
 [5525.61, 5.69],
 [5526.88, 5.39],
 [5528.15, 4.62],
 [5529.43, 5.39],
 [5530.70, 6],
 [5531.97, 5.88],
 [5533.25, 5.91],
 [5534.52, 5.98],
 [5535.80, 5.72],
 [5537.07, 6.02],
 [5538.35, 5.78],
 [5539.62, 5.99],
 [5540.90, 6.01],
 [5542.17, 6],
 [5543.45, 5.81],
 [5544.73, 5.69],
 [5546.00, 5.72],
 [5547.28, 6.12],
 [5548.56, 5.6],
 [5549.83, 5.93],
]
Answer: 5375.02 Ang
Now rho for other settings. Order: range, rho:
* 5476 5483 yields 5479.99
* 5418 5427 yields 5418.51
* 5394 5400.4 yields 5399.83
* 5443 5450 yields 5443.52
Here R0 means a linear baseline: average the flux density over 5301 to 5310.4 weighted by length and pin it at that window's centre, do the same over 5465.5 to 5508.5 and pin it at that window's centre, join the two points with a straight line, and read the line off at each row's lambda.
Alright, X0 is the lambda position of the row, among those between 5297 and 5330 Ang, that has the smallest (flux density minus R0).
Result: 5328.19 Ang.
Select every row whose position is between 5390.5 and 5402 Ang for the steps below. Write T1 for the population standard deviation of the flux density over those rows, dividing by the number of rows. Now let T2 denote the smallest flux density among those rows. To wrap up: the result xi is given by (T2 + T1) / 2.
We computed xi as 2.37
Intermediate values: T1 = 0.41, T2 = 4.34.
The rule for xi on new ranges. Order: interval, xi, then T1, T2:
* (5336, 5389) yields 2.16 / 0.48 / 3.84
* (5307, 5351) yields 1.72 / 0.61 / 2.82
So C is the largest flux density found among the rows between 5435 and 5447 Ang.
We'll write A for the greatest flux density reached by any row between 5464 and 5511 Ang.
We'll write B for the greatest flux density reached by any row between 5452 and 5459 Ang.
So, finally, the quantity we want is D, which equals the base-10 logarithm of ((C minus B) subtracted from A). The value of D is 0.781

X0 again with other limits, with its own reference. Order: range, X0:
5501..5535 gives 5528.15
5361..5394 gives 5371.31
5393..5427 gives 5406.05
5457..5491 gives 5476.21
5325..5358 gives 5328.19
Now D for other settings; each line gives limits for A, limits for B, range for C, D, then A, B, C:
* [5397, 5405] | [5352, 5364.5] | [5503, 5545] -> 0.777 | 5.85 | 6.28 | 6.15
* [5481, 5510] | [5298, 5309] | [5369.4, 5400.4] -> 0.772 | 6.19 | 5.96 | 6.24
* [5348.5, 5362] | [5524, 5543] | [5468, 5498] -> 0.787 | 6.29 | 6.02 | 6.19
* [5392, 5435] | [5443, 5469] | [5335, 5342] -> 0.827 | 6.16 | 6.2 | 5.64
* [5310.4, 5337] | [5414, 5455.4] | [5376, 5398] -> 0.801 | 6.24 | 6.16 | 6.07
